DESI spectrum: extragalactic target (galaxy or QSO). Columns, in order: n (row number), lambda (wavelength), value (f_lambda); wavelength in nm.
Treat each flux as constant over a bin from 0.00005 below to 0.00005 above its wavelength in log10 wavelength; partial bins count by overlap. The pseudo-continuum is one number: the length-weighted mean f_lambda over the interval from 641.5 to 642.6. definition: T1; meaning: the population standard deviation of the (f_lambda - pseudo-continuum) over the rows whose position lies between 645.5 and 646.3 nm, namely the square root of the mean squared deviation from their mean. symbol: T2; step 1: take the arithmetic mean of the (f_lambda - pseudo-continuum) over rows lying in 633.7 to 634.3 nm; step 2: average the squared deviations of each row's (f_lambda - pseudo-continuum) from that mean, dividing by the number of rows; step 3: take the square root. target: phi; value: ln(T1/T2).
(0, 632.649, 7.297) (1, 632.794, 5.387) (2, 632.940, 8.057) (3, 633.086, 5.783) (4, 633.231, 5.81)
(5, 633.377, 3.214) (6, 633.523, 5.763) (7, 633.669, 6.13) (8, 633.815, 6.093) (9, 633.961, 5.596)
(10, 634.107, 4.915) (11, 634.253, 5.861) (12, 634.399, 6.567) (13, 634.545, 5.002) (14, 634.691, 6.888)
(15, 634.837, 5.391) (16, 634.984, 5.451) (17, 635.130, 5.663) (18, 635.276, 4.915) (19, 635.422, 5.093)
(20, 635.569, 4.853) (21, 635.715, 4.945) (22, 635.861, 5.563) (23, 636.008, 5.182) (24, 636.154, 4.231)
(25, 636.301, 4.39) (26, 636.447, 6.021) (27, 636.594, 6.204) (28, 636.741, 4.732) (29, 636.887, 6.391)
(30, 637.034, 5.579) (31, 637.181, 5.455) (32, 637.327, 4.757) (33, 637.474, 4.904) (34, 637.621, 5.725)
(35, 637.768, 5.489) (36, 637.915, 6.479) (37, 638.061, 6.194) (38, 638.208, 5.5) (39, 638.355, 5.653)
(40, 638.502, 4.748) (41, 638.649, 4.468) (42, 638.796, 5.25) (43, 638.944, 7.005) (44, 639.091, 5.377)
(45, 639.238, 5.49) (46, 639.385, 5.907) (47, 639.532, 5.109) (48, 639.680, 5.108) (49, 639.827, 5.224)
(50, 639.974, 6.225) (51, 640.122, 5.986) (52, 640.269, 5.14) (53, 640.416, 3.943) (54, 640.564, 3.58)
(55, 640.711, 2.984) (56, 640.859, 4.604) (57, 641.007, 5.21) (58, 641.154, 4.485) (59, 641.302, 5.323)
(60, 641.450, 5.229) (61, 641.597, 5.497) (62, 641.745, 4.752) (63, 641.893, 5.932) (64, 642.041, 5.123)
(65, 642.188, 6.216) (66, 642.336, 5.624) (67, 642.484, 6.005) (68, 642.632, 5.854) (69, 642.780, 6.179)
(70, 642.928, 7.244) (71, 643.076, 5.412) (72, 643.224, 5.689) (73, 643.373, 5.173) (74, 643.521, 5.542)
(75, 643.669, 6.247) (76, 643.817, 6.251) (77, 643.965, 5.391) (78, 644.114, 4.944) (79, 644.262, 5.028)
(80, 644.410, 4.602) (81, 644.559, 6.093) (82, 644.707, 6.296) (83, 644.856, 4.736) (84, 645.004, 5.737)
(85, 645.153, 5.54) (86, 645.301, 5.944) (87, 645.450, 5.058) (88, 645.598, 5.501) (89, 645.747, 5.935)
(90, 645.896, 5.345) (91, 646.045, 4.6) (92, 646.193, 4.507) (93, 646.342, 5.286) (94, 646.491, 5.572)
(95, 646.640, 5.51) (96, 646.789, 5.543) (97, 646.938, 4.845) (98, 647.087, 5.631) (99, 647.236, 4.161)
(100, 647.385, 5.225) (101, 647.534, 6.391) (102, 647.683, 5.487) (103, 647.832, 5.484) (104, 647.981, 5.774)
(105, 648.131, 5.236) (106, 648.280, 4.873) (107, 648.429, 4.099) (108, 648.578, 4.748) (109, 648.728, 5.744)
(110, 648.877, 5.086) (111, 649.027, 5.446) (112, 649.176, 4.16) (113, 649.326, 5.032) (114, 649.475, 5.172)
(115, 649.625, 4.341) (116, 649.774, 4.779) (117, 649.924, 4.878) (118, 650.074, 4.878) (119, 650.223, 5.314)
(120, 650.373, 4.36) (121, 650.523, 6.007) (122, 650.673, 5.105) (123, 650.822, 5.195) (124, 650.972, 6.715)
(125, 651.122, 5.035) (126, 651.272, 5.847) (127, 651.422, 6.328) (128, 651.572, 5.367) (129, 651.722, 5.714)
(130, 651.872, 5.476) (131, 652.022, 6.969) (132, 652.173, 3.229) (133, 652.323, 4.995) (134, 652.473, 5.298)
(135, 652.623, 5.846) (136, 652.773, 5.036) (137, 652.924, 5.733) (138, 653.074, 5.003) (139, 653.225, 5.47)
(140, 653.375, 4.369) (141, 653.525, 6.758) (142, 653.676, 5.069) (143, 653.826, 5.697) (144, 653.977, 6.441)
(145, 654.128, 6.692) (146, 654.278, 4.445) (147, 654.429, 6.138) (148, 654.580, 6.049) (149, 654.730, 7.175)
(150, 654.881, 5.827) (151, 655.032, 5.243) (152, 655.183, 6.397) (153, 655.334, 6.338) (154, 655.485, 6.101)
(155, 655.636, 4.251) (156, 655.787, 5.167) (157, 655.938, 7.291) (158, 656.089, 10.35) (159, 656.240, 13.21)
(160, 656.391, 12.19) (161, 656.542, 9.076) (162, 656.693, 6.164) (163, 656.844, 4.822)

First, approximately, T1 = 0.55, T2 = 0.4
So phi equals 0.21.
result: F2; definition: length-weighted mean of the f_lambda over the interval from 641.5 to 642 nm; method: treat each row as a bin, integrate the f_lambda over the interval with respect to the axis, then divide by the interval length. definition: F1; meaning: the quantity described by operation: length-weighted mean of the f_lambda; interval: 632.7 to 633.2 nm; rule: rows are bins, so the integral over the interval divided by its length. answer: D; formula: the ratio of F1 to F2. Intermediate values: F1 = 6.41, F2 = 5.37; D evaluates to 1.19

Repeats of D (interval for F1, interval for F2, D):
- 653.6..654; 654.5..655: 0.90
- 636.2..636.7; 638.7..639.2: 0.94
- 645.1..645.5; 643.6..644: 0.92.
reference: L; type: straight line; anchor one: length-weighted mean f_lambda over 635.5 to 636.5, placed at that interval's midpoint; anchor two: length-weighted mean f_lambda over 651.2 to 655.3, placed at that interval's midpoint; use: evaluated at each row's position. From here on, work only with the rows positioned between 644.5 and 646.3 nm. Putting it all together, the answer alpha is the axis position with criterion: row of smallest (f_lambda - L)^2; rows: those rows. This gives 645.896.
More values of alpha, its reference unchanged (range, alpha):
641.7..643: 642.041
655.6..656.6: 655.787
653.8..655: 653.826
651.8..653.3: 652.924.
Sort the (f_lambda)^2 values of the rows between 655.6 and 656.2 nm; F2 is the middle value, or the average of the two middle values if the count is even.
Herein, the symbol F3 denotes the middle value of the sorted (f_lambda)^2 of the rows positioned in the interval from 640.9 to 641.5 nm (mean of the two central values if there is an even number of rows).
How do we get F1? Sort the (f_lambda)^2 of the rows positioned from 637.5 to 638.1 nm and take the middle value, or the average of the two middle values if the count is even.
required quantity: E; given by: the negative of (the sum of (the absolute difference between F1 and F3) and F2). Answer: -48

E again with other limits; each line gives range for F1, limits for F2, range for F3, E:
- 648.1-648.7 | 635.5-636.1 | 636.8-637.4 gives -33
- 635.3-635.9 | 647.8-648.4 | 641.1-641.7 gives -31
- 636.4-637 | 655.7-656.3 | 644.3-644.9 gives -88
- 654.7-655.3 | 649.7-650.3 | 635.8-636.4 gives -38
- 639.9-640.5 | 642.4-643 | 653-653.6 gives -41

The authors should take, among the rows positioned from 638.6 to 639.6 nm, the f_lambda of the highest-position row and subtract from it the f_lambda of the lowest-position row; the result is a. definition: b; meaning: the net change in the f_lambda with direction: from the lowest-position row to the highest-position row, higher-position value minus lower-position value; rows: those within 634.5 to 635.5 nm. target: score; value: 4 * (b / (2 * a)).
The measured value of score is 0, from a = 0.6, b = 0.1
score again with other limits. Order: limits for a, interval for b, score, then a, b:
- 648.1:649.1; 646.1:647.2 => 11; 0.2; 1.1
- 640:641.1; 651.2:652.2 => 7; -0.8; -2.6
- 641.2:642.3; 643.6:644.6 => 0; 0.9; -0.2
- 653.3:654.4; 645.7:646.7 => -11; 0.1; -0.4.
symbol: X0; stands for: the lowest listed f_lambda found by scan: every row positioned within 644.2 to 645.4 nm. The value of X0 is 4.602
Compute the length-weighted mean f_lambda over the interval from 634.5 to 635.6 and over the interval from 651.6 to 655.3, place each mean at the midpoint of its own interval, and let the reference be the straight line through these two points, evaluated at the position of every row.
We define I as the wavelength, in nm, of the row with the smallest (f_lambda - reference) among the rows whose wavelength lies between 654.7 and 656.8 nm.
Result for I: 655.636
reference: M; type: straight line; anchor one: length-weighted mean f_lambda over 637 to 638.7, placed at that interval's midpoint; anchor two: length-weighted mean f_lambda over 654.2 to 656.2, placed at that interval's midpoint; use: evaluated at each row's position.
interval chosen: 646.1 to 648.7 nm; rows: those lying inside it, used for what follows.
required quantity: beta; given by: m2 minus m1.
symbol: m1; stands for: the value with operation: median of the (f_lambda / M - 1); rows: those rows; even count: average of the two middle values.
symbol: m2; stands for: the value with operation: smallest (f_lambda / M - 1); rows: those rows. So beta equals -0.22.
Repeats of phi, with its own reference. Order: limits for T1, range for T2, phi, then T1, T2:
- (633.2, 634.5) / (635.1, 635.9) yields 1.06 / 0.93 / 0.3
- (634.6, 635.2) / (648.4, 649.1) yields 0.06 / 0.61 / 0.6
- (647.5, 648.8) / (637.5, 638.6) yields 0.21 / 0.63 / 0.5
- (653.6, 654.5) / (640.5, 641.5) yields -0.06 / 0.78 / 0.8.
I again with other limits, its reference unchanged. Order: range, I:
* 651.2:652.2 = 652.173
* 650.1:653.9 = 652.173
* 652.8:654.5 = 653.375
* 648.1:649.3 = 648.429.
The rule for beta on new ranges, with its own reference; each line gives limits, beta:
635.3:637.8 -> -0.18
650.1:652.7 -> -0.35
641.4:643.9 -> -0.15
